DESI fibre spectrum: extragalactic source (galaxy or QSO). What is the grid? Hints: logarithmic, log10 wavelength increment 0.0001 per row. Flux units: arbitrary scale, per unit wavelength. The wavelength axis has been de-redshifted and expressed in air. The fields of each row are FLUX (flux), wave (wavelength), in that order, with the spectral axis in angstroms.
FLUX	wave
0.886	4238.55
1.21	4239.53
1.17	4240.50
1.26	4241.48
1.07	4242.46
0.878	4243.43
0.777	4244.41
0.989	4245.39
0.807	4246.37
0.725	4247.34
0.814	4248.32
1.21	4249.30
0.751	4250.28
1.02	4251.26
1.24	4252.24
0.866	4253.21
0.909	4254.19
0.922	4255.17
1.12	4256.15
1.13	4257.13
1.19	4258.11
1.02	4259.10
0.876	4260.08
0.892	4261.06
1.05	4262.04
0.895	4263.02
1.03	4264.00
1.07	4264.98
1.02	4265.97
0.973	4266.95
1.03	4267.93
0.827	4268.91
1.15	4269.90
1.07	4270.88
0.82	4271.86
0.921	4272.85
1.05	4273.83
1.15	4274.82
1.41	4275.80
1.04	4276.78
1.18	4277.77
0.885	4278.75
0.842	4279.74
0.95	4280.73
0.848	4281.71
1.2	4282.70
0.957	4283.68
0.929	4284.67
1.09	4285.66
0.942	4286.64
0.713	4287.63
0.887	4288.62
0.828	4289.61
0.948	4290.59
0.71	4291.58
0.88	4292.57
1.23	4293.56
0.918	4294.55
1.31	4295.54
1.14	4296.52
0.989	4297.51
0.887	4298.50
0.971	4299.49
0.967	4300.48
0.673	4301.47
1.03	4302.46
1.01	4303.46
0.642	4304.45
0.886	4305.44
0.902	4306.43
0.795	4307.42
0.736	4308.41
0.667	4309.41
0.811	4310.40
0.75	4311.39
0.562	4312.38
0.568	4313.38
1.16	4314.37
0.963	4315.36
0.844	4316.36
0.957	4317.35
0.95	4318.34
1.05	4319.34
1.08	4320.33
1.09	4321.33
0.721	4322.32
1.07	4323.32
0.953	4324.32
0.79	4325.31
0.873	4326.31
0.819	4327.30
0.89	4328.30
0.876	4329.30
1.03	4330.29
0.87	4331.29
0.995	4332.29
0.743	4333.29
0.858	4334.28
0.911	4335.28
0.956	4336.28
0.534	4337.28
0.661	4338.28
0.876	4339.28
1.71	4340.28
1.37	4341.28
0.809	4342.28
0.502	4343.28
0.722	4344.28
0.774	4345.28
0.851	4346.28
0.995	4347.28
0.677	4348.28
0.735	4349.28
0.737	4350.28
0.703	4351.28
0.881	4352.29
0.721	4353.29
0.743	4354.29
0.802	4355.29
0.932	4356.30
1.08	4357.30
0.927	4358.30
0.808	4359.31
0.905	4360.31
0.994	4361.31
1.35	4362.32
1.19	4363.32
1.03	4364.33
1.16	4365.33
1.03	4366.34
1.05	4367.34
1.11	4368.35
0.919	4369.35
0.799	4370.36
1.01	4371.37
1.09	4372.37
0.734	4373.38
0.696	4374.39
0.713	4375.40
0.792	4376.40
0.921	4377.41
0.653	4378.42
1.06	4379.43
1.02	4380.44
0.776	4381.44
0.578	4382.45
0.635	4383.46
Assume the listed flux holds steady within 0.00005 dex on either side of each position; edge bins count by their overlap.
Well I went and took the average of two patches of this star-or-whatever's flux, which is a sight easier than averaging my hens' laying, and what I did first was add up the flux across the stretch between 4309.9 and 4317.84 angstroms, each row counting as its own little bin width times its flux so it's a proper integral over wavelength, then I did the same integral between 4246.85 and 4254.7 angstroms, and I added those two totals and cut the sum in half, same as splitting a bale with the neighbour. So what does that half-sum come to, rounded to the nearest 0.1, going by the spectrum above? 7.0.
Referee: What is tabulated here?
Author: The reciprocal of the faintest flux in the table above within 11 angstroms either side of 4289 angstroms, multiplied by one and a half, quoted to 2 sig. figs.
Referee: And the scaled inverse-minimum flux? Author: 2.1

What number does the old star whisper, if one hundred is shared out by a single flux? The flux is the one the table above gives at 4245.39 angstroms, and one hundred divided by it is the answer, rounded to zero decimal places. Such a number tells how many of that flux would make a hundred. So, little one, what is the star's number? 101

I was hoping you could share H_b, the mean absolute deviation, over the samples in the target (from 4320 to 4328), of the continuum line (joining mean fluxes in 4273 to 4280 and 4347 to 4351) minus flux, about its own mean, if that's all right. 0.12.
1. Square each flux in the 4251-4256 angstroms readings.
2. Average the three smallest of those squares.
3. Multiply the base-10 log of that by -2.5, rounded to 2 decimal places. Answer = 0.23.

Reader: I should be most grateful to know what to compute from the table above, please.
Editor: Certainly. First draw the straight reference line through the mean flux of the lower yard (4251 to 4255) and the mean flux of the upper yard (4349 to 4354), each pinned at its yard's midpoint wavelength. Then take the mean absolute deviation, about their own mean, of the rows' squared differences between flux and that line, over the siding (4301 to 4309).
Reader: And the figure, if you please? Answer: 0.015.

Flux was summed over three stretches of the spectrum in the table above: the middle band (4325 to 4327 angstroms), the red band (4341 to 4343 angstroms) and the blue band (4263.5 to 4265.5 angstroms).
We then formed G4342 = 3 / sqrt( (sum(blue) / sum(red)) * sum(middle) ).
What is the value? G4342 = 2.37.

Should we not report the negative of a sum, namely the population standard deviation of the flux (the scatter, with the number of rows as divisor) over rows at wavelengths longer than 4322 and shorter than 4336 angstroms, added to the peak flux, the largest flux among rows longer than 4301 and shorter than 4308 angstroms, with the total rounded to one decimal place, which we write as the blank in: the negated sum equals -1.1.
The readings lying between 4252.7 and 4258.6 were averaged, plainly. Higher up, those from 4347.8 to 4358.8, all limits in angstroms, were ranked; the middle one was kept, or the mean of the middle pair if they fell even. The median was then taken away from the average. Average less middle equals 0.28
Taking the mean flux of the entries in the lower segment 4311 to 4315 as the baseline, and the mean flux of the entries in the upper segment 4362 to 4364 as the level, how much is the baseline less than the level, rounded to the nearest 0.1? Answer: 0.5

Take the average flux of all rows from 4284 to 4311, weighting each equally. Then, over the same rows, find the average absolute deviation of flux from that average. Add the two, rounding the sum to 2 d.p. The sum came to 1.03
